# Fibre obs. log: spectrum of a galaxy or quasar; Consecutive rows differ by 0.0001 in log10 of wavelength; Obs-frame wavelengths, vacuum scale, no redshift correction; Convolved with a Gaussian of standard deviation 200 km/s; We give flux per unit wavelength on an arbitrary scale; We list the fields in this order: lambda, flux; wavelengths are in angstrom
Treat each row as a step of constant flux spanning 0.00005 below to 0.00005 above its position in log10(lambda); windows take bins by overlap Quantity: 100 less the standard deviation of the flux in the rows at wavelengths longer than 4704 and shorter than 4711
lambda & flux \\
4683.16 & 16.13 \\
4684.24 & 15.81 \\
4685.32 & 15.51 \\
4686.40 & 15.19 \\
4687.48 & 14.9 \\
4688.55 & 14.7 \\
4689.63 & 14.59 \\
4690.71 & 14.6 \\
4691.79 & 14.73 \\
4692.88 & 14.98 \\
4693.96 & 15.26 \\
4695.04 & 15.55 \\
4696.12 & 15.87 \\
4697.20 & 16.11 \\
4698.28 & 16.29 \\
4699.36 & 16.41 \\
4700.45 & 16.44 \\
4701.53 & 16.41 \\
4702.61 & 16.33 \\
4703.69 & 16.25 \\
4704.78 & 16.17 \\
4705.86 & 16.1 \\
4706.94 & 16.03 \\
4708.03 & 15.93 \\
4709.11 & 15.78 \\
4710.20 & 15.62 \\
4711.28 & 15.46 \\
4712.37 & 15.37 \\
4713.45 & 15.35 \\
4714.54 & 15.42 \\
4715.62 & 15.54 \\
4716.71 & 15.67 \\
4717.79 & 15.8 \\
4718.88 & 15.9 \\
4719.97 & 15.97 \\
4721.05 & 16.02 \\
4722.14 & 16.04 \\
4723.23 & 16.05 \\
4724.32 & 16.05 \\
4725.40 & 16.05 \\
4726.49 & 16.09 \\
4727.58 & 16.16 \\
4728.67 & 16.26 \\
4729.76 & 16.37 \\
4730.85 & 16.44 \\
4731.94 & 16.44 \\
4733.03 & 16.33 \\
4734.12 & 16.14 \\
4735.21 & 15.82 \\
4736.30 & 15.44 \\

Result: 99.8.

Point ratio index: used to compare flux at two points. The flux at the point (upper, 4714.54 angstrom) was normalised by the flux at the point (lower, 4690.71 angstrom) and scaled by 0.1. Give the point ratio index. 0.106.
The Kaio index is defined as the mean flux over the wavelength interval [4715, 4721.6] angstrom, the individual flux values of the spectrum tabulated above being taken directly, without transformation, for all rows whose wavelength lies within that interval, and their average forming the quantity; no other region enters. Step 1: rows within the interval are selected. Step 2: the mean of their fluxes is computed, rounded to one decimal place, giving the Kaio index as 15.8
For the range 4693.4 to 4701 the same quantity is 16.0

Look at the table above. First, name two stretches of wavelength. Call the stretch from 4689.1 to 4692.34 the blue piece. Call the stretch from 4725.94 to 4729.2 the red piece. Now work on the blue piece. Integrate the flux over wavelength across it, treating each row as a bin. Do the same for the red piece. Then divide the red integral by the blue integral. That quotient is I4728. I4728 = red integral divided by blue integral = 1.11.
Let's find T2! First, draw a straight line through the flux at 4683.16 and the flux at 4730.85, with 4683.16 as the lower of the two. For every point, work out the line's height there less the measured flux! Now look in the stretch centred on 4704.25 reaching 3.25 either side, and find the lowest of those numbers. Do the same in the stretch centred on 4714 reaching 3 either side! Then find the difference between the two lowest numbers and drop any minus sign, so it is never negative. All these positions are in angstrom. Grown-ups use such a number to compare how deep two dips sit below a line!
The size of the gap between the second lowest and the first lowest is 0.84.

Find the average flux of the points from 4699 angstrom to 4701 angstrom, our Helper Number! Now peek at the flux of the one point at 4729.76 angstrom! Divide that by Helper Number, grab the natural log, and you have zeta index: 0.00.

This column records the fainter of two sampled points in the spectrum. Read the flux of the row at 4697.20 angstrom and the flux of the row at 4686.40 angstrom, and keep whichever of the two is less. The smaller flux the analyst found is 15.2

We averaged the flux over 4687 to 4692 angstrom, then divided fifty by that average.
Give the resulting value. 3.40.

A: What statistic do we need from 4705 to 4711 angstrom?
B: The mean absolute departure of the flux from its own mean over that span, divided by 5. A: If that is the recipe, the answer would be 0.031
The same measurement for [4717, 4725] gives 0.015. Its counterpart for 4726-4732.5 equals 0.025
